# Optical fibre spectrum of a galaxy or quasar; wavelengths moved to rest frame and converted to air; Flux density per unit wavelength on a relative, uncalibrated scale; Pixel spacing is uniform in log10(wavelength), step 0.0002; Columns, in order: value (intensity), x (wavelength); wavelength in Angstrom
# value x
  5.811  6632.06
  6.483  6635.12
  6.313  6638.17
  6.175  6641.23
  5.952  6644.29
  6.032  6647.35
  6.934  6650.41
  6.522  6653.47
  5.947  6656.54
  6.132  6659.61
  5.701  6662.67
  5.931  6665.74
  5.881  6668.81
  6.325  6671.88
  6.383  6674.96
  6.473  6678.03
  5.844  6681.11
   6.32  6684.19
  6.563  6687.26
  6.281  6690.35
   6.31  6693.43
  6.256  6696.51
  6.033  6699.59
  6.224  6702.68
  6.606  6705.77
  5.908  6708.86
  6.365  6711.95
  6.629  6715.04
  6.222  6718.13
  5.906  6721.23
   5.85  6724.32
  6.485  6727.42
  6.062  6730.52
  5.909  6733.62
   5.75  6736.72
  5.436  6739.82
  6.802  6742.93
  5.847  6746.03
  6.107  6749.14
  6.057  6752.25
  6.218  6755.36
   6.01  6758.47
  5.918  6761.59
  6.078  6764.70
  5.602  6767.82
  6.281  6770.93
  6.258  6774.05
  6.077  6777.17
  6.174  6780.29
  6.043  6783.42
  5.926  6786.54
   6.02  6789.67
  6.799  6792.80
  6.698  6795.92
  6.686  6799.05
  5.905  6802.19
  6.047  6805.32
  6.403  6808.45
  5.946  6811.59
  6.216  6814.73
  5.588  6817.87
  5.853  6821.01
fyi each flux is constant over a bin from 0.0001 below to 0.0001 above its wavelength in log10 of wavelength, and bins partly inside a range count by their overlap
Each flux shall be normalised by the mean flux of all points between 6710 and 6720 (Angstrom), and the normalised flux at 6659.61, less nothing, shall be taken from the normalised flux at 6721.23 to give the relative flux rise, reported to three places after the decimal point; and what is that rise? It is -0.035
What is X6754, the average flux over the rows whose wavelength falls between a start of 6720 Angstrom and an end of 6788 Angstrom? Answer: 6.04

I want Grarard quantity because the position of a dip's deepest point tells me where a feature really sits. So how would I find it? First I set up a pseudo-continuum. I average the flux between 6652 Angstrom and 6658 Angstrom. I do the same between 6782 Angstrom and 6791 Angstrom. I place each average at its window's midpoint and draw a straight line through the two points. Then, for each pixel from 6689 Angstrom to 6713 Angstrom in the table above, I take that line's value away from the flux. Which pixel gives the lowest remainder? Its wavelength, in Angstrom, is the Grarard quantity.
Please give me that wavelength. 6708.86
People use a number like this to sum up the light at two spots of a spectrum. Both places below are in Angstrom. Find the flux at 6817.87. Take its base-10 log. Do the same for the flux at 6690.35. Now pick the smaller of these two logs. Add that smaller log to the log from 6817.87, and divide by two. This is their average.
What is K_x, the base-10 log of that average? -0.127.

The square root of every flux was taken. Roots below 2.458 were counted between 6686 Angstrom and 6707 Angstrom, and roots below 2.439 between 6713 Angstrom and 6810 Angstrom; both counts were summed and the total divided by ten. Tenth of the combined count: 1.10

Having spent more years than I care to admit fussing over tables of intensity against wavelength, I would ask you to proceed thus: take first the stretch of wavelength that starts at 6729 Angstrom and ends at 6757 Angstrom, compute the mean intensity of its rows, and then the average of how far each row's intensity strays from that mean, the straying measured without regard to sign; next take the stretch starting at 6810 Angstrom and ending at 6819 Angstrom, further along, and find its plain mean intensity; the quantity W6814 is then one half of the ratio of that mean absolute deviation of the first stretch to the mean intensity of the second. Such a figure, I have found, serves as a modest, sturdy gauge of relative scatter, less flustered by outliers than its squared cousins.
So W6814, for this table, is 0.0214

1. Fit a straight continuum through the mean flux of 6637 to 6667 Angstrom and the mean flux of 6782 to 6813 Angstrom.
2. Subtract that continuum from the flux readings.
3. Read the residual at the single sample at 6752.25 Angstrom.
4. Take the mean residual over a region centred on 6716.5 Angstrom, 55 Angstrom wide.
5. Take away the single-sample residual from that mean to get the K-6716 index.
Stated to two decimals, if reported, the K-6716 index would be 0.13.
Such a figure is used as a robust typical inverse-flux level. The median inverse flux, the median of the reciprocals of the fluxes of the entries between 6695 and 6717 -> 0.160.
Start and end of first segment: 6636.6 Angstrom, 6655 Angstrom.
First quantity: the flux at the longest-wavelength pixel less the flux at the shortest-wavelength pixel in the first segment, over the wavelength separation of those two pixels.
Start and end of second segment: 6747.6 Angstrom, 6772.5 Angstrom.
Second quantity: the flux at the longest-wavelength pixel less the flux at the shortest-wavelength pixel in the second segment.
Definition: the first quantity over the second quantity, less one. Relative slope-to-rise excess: -0.92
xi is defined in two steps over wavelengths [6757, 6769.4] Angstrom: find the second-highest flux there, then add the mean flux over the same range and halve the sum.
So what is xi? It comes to 6.0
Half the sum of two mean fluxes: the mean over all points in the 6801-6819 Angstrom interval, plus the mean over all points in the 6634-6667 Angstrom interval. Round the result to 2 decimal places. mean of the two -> 6.11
